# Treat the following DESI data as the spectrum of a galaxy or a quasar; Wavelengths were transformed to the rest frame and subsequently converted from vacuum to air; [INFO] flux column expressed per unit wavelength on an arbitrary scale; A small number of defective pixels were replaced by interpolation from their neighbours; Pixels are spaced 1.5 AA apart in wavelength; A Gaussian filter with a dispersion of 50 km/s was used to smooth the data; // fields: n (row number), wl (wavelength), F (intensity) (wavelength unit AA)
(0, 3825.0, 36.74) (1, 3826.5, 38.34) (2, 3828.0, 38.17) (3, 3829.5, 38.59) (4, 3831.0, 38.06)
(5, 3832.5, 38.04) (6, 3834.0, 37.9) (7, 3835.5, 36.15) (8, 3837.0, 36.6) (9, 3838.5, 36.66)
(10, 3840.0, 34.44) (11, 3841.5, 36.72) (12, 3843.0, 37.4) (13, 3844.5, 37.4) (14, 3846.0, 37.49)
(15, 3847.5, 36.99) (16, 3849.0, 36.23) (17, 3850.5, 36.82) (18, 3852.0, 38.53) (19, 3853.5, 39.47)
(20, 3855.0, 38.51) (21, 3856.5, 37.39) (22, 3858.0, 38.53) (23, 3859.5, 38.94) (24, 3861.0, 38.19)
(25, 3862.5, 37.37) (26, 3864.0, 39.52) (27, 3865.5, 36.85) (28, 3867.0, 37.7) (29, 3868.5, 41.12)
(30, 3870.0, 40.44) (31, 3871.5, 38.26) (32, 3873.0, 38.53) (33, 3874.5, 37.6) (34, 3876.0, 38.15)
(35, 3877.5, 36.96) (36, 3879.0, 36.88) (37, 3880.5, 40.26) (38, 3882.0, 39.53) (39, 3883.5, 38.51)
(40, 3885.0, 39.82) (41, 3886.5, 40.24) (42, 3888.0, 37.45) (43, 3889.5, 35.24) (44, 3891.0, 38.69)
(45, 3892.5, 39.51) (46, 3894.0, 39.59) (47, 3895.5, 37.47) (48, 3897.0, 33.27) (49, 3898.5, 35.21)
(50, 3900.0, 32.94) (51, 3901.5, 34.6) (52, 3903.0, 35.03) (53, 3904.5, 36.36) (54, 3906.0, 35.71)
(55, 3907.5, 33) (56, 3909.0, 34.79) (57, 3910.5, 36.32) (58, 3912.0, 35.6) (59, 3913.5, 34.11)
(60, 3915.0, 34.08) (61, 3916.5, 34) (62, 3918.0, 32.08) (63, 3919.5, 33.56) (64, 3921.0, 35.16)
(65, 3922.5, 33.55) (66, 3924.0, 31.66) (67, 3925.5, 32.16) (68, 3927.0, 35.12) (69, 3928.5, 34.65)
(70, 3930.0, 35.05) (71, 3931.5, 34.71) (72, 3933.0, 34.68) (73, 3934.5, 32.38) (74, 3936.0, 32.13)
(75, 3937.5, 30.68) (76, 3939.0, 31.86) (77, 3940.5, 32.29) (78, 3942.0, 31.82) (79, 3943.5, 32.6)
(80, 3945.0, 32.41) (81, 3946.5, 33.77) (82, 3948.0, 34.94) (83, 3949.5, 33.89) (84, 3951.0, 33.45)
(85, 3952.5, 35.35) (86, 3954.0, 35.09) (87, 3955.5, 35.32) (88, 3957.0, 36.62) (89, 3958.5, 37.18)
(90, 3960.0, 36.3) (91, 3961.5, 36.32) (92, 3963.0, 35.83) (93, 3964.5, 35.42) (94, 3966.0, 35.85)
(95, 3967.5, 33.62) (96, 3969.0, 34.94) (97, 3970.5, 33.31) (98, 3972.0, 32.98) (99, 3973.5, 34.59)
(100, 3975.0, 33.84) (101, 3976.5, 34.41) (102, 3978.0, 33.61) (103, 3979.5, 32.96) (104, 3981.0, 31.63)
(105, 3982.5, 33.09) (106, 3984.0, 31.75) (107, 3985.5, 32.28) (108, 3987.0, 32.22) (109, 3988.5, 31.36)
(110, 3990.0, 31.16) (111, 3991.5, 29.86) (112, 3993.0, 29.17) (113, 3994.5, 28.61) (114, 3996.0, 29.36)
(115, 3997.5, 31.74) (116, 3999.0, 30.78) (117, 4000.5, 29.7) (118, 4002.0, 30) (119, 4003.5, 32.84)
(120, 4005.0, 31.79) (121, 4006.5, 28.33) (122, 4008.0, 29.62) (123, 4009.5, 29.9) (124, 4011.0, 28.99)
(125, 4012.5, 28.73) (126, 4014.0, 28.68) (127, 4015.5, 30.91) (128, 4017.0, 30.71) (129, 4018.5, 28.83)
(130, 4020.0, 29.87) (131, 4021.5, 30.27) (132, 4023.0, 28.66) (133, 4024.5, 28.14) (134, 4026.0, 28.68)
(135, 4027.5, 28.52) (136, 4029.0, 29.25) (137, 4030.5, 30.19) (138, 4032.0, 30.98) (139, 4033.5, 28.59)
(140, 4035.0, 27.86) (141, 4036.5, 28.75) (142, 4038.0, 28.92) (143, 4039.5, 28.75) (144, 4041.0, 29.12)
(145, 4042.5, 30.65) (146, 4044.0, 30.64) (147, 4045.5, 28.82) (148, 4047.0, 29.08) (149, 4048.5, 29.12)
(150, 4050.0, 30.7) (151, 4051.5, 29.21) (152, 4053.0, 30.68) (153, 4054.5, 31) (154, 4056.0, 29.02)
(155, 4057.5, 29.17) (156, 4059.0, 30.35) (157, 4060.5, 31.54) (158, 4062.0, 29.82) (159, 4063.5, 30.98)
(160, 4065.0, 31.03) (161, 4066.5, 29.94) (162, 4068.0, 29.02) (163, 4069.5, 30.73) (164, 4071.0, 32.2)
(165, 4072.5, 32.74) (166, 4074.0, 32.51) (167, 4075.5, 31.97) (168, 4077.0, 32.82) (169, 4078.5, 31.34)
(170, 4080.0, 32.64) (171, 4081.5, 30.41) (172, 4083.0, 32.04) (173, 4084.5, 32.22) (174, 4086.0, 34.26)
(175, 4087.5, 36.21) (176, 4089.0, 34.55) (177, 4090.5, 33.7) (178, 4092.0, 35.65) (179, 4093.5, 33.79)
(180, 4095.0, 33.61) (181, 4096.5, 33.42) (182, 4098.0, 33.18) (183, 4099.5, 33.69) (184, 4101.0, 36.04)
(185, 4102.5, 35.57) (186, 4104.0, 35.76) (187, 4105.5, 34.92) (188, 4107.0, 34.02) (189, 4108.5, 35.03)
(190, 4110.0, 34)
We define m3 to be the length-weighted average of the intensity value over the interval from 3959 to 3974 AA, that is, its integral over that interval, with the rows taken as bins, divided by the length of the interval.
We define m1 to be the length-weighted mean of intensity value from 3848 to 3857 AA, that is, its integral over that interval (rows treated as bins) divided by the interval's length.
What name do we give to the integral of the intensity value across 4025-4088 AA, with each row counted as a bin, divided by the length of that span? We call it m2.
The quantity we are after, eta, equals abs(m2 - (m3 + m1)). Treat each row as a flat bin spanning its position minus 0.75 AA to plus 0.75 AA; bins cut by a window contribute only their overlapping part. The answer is 42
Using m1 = 38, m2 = 30.5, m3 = 35.0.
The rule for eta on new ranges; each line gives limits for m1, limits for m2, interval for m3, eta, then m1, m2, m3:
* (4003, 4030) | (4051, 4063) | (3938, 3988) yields 33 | 30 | 30.1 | 34.0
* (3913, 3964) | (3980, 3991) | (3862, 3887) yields 41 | 34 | 31.9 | 38.7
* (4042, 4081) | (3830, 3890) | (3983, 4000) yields 24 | 31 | 37.9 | 30.8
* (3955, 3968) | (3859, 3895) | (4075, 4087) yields 30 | 36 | 38.5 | 32.3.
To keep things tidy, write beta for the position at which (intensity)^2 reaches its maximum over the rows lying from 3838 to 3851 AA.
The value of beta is 3846.0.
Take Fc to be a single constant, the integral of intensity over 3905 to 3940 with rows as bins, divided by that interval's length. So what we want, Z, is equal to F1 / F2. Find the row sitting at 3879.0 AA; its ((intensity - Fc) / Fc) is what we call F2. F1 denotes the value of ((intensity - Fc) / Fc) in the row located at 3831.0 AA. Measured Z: 1.38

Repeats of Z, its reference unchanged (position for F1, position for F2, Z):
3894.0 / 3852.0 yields 1.22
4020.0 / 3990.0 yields 1.49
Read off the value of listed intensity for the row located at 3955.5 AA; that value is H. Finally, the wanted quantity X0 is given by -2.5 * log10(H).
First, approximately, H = 35.32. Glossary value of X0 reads -3.87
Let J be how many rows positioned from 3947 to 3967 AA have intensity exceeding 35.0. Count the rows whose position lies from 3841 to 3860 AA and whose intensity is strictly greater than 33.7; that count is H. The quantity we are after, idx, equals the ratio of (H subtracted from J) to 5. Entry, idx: -0.6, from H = 13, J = 10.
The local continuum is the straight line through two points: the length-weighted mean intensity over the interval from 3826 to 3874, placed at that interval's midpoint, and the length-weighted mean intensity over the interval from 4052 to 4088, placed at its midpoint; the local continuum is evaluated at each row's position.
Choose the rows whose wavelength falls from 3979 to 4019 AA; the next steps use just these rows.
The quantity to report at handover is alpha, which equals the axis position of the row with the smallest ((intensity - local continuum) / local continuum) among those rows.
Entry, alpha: 3994.5 AA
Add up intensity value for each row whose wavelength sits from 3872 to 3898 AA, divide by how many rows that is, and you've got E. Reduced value 38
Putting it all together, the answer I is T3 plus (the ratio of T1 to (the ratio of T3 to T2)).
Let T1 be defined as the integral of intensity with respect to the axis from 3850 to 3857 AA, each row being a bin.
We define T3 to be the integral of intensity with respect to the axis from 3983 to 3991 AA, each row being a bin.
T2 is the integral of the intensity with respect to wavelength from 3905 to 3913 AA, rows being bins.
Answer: 550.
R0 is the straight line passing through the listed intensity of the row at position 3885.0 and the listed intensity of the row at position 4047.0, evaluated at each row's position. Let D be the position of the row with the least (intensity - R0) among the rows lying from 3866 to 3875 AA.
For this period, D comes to 3867.0 AA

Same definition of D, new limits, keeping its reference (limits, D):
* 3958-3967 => 3964.5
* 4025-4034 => 4027.5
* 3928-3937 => 3936.0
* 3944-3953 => 3945.0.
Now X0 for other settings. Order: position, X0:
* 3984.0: -3.75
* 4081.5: -3.71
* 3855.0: -3.96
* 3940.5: -3.77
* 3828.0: -3.95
